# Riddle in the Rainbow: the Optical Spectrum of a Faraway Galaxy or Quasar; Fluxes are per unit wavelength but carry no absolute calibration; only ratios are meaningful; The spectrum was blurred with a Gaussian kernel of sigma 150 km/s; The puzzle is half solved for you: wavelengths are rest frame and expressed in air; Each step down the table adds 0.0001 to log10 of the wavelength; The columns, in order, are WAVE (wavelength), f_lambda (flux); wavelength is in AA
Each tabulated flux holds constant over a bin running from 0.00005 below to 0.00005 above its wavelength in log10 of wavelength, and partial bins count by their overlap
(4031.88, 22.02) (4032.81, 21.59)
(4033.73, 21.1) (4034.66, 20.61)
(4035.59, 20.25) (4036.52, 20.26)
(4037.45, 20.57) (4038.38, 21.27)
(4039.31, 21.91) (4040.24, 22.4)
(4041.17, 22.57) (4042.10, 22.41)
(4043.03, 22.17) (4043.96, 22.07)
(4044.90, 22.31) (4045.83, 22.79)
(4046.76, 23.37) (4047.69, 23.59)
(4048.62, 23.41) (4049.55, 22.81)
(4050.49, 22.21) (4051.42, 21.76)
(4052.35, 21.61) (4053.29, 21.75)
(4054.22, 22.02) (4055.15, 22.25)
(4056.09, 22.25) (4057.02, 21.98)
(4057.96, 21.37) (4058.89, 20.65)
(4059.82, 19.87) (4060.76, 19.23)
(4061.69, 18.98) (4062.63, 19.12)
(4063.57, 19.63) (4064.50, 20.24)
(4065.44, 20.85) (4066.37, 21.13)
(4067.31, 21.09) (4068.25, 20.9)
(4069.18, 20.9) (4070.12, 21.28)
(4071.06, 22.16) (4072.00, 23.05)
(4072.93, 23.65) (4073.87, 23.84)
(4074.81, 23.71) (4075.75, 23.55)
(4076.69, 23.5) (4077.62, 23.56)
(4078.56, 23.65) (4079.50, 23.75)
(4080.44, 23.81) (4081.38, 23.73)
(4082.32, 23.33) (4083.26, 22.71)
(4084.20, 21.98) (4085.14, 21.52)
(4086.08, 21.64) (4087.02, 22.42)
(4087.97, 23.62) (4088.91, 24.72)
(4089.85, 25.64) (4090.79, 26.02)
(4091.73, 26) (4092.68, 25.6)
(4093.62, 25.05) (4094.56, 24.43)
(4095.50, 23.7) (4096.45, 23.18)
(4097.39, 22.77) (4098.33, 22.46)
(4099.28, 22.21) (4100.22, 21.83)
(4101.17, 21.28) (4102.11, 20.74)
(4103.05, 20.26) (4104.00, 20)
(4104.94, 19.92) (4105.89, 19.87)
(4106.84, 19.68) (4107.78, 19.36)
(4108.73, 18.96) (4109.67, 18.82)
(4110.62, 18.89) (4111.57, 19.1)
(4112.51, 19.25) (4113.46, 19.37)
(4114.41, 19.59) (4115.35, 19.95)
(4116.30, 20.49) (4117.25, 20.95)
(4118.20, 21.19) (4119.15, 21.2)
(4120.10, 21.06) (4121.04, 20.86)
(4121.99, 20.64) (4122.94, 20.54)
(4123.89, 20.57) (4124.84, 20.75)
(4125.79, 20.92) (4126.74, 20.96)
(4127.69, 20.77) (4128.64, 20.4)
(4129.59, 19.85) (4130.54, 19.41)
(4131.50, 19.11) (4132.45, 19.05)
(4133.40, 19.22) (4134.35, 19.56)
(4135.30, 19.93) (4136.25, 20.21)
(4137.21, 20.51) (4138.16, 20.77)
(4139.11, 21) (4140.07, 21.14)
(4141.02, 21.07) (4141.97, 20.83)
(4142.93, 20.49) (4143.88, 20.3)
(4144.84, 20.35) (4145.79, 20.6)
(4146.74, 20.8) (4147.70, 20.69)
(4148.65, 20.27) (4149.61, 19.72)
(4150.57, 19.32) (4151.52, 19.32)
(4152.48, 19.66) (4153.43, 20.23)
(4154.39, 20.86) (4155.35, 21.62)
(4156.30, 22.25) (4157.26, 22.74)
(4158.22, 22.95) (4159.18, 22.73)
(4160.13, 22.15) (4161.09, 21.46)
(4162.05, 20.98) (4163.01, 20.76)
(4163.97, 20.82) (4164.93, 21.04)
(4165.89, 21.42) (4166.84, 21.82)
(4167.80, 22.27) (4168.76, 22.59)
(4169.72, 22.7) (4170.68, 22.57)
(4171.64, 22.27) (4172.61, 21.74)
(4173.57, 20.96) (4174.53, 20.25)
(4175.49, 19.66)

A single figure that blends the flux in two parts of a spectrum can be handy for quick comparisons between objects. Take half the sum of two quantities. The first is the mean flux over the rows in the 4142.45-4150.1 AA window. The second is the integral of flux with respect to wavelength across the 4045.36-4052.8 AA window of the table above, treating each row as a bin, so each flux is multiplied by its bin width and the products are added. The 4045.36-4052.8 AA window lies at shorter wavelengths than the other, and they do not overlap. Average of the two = 95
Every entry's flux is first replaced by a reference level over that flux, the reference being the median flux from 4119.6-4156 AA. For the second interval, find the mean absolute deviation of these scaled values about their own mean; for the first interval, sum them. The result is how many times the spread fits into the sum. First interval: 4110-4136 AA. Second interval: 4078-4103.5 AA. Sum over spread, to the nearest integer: 559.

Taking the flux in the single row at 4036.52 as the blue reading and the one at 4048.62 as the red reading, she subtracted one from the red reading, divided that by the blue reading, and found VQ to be 1.11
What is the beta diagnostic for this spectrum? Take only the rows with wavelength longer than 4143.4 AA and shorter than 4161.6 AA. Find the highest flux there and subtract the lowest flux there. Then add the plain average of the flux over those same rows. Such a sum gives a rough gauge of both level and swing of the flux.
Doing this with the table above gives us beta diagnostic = 25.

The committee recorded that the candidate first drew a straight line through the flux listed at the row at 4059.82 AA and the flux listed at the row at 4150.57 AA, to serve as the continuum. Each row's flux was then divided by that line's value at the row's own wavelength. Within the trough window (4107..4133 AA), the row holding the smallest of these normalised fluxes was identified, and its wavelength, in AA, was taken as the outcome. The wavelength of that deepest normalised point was 4109.67 AA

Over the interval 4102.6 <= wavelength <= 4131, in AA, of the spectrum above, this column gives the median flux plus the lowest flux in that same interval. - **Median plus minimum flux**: 39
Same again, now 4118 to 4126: 41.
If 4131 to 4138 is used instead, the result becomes 39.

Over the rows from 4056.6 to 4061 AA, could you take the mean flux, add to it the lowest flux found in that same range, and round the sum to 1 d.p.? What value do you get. 39.9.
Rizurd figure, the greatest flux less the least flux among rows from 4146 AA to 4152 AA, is 1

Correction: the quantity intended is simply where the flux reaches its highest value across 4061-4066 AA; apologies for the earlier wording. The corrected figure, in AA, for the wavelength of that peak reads 4065.44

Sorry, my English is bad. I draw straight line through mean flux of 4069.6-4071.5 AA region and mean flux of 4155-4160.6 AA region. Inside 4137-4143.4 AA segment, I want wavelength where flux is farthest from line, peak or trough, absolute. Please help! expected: 4142.93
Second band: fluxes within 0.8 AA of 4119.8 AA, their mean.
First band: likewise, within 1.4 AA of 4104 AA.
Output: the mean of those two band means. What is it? 20.6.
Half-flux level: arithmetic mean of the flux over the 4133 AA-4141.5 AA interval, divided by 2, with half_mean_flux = 10.2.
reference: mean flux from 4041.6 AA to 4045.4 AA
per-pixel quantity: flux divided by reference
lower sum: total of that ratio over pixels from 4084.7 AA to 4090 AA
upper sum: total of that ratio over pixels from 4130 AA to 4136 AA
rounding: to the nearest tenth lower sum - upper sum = 1.0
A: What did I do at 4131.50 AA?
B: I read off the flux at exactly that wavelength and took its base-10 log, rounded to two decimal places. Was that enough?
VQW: 1.28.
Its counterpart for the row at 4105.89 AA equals 1.30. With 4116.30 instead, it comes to 1.31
